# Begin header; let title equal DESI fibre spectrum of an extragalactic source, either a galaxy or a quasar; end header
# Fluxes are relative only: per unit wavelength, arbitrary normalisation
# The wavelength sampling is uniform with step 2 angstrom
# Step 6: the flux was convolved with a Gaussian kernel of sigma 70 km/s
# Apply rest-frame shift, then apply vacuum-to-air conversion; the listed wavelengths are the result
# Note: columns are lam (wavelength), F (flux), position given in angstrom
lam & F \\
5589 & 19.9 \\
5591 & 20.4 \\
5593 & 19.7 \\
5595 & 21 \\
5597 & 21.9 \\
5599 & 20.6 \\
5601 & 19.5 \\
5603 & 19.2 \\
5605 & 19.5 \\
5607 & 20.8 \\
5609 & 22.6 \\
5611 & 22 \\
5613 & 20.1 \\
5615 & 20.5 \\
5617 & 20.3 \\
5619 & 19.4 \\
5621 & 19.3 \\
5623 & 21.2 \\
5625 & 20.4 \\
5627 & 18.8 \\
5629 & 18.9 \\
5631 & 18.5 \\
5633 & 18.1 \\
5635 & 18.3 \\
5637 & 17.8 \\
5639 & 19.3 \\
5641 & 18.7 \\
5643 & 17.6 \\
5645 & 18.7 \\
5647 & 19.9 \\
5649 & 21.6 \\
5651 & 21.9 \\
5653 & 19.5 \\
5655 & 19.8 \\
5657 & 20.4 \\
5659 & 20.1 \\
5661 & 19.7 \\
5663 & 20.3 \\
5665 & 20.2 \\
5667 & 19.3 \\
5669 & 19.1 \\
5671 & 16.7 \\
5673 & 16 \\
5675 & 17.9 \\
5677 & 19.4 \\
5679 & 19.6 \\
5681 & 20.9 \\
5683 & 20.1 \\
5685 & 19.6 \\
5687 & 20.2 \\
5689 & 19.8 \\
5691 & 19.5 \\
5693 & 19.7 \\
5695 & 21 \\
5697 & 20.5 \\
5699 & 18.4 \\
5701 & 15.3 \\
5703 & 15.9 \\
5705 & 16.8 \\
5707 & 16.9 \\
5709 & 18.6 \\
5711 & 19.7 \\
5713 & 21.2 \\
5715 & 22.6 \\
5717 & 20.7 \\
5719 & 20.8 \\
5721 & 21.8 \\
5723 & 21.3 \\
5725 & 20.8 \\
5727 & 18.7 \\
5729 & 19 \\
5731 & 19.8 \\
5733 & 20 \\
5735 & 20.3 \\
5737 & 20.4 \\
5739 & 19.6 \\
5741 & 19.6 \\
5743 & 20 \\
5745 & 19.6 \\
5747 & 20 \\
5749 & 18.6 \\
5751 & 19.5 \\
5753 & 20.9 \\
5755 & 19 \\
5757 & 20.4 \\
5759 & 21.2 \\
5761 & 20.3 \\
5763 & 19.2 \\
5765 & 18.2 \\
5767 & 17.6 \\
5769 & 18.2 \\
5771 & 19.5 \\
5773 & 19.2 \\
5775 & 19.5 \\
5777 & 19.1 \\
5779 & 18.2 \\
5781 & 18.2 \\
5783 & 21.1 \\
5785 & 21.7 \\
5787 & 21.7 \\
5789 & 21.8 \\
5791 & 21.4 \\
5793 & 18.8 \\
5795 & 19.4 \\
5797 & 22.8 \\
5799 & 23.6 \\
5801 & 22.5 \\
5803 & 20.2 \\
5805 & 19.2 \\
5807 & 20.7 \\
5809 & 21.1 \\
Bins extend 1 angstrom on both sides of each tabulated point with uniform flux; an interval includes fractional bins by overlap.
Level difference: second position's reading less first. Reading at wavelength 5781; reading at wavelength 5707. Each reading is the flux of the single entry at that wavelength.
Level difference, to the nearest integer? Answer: -1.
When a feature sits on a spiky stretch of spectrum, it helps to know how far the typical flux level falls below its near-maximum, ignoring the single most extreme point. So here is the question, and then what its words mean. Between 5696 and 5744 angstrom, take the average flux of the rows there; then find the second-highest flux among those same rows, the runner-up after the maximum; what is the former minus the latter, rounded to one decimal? -2.3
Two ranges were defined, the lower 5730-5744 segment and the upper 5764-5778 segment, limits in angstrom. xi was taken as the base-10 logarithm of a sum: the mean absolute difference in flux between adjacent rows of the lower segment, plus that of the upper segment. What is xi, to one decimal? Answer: -0.1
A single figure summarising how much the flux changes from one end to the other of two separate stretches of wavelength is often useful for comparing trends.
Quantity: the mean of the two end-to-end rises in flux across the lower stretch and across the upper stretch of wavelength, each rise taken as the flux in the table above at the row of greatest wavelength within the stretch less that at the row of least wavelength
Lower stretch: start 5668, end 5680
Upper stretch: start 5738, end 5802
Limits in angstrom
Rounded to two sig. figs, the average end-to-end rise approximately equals 1.7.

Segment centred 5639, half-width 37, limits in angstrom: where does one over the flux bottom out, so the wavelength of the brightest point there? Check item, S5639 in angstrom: 5609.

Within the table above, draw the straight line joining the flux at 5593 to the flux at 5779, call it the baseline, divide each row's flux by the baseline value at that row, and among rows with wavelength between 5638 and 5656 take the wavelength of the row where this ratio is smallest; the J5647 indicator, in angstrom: 5643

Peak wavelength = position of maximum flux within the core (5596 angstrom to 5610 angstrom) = 5609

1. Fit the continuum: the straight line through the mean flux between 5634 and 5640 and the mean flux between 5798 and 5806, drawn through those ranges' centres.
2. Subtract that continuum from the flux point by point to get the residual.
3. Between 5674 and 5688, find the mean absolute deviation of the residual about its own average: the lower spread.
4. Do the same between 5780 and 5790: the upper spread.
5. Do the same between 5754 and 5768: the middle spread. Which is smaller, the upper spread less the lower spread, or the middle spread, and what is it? 0.47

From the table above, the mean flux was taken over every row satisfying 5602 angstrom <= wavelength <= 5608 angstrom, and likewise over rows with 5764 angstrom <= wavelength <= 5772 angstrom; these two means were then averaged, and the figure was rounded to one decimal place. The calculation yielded 19.1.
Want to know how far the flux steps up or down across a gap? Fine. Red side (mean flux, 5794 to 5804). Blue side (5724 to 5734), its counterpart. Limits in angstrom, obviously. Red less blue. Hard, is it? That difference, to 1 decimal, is 2.0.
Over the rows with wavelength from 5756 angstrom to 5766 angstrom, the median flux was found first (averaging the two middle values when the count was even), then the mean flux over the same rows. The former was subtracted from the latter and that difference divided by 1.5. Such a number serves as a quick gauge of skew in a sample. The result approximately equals -0.29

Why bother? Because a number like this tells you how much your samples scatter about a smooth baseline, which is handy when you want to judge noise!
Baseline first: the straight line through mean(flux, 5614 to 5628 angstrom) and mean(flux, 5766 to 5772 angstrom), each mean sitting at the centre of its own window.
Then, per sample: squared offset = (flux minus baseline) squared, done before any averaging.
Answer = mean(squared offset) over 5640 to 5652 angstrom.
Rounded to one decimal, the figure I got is 2.6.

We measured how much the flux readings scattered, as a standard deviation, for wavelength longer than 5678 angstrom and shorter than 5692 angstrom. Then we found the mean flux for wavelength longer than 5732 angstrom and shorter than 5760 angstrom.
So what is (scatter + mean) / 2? 10.2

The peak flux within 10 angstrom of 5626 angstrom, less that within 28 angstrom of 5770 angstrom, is -1.6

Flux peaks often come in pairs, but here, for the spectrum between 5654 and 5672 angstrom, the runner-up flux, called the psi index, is 20.3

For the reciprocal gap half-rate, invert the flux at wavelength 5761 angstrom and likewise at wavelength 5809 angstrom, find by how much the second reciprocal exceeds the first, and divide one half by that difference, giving -268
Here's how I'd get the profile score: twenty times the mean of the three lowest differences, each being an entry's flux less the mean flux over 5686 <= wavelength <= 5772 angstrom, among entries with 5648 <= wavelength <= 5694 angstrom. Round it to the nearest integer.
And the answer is -54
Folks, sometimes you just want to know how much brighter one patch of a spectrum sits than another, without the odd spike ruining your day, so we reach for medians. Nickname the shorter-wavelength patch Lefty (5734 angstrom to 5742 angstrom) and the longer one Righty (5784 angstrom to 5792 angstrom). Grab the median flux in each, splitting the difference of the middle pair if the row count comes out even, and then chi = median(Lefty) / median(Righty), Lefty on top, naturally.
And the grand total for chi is 0.92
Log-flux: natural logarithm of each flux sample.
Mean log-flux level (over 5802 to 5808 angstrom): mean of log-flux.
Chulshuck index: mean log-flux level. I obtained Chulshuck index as 3.00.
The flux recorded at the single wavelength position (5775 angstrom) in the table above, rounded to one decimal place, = 19.5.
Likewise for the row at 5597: 21.9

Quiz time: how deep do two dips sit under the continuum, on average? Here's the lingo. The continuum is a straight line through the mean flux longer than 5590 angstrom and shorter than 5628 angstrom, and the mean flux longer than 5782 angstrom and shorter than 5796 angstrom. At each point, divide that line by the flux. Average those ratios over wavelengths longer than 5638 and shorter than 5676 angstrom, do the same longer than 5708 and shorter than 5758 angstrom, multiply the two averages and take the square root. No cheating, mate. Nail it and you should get 1.05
